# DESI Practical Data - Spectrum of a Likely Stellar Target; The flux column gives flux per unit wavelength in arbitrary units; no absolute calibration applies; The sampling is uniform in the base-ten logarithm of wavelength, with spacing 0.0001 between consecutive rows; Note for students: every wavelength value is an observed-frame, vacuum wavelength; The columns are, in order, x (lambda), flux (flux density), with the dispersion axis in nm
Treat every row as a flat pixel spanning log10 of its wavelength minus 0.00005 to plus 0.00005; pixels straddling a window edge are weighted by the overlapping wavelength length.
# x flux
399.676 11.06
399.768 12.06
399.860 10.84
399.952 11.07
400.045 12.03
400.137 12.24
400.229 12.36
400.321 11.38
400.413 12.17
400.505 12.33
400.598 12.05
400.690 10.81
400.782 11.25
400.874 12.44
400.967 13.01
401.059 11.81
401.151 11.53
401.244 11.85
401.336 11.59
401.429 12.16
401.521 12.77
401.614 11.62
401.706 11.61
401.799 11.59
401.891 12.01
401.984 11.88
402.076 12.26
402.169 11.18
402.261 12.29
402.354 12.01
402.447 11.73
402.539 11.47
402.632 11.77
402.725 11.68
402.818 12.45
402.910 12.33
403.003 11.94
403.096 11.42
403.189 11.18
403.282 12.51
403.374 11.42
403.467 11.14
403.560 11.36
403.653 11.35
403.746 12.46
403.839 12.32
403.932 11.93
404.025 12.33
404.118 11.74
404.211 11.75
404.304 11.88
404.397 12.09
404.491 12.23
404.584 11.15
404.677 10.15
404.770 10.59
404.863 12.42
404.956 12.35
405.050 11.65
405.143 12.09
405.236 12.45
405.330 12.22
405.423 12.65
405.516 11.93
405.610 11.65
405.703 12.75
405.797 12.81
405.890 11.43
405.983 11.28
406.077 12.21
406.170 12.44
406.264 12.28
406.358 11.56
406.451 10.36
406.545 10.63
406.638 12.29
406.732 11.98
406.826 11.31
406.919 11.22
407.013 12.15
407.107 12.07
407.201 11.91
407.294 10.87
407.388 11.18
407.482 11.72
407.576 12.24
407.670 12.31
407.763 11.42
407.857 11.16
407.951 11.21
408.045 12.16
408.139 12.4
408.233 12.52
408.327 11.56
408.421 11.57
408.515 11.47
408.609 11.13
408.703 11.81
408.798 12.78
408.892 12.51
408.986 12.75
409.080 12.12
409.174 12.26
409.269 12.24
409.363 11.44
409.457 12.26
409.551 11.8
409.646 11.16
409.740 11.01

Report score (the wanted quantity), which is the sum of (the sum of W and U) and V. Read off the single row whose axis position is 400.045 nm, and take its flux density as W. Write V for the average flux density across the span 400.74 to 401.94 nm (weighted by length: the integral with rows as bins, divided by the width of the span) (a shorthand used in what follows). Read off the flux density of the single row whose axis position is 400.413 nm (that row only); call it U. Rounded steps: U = 12.17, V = 11.9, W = 12.03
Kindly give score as 36.1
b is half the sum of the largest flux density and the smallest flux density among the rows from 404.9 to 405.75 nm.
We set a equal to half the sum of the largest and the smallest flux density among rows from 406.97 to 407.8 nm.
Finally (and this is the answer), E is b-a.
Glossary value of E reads 0.6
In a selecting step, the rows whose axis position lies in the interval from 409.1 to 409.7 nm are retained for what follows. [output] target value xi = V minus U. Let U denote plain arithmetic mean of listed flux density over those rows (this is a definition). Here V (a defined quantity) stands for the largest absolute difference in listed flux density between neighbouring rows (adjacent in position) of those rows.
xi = -11.04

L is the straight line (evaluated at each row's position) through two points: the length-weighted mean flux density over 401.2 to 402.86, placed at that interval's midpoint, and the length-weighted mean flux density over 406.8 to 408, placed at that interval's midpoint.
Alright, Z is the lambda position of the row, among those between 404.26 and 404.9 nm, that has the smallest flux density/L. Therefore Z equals 404.677 nm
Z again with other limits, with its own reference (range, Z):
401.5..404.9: 404.677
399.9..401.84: 400.690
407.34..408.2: 407.388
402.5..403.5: 403.467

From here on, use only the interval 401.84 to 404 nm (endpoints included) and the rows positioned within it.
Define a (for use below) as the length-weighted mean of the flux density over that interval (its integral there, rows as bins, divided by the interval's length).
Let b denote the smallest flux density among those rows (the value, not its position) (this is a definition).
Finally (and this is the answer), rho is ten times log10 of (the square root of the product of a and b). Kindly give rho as 10.60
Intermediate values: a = 11.8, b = 11.14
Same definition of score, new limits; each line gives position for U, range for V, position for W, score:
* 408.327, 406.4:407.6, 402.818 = 35.5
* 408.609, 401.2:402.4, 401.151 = 34.6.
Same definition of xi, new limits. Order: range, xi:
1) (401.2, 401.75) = -10.78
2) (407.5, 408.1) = -10.80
